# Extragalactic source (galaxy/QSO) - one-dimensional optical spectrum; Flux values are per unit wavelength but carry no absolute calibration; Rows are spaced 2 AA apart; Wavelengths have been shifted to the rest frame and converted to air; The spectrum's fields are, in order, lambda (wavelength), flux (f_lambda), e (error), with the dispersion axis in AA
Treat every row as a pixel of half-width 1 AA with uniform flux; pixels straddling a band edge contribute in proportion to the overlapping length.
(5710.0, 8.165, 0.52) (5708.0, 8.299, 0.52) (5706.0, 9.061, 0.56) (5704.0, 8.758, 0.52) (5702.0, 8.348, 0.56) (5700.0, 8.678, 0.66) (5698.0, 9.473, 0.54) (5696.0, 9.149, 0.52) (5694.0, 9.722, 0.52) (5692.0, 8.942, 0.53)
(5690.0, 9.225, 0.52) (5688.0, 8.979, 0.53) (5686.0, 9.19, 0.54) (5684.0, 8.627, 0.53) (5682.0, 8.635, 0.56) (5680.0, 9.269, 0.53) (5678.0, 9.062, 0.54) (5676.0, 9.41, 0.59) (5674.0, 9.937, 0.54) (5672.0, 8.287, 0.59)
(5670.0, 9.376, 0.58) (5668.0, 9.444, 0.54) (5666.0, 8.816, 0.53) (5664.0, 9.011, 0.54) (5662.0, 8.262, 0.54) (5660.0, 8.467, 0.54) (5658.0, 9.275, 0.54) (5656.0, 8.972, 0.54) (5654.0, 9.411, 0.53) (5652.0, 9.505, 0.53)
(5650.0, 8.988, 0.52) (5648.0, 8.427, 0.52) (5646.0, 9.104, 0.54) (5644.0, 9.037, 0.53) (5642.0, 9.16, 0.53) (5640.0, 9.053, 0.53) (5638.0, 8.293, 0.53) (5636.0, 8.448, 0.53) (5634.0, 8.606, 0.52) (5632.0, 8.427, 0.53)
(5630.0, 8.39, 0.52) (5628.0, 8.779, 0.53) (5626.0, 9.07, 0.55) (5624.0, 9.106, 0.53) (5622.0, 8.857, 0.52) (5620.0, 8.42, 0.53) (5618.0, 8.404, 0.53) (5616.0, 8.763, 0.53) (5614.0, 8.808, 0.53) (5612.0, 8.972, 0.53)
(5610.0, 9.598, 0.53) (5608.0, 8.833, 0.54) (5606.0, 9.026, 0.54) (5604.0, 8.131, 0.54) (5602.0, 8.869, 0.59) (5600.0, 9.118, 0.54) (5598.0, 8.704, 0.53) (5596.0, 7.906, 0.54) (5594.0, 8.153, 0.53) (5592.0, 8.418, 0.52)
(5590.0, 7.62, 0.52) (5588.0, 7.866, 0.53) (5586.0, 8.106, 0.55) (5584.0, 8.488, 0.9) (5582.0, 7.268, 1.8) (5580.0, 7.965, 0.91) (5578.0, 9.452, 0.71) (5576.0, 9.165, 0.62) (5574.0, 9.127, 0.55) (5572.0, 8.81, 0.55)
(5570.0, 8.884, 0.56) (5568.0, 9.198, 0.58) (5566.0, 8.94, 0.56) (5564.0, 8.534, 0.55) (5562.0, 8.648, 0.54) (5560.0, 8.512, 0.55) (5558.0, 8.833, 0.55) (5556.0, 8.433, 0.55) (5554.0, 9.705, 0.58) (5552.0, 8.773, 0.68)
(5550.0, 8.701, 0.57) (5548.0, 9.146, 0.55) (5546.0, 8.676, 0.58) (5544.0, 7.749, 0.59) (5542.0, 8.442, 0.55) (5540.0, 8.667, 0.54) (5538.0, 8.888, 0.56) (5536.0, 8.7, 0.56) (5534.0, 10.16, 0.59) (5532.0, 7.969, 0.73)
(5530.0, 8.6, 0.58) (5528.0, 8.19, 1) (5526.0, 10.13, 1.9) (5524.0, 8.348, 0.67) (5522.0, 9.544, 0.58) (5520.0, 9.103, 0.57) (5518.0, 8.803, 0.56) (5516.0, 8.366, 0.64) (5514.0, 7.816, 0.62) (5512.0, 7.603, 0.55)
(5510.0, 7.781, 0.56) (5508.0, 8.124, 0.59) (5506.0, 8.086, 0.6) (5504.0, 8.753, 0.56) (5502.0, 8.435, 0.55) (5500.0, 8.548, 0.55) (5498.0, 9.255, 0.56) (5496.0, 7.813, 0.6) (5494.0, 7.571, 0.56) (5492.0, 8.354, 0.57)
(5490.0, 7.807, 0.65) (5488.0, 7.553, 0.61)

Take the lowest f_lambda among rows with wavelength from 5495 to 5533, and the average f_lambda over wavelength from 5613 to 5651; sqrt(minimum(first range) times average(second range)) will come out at 8.15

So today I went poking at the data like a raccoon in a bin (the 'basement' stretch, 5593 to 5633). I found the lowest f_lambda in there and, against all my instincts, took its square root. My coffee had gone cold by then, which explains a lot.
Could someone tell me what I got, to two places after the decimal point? 2.81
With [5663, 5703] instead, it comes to 2.88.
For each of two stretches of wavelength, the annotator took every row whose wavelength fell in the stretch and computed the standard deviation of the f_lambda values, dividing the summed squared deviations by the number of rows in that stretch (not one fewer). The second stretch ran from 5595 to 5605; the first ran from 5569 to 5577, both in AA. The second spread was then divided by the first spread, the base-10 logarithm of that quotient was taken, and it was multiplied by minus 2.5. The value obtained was -1.2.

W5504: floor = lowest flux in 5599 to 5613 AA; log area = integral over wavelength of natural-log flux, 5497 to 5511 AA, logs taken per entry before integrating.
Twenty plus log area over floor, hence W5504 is 23.7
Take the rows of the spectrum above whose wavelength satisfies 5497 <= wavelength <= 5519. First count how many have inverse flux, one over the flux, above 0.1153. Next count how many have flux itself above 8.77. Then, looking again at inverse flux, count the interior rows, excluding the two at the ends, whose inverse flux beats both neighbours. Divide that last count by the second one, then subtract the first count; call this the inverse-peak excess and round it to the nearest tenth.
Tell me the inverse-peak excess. -6.5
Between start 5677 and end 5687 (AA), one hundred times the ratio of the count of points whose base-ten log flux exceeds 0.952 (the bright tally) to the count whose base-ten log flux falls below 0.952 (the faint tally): 150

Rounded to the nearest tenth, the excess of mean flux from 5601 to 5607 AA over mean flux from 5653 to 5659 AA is -0.5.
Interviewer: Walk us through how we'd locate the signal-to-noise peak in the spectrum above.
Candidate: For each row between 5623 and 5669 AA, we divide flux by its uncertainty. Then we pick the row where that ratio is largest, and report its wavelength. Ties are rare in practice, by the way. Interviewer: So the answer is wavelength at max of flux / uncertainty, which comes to 5652.0 AA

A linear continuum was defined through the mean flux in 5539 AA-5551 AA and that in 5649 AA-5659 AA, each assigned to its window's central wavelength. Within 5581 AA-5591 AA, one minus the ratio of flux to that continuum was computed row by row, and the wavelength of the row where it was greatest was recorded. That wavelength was 5582.0 AA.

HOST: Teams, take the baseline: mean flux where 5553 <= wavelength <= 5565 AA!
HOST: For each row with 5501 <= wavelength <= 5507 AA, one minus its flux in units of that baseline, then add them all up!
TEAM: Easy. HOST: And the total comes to 0.12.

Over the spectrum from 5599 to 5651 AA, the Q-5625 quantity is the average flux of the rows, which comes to 8.80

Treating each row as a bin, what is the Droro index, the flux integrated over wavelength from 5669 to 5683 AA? 128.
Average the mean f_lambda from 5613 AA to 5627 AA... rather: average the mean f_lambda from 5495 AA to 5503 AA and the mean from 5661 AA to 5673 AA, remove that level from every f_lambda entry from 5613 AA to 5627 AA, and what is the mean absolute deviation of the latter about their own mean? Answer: 0.21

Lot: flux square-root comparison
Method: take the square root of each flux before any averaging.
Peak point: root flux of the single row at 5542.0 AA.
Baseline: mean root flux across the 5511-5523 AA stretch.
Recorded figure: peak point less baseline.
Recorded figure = -0.014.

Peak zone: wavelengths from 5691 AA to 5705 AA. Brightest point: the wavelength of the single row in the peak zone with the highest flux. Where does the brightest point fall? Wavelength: 5694.0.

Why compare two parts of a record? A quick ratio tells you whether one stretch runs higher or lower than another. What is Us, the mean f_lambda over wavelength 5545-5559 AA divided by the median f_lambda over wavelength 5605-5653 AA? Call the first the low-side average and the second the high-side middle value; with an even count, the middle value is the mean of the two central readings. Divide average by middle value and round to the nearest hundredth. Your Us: 1.01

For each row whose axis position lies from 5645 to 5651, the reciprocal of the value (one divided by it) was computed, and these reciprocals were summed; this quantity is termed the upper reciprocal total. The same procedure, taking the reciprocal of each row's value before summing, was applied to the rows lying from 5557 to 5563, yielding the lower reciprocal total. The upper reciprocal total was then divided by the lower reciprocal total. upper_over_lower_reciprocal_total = 0.981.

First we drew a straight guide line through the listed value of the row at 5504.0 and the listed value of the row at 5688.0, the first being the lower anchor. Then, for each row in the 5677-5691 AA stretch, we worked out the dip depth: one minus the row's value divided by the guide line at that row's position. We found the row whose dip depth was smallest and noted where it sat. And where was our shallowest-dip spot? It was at 5680.0 AA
